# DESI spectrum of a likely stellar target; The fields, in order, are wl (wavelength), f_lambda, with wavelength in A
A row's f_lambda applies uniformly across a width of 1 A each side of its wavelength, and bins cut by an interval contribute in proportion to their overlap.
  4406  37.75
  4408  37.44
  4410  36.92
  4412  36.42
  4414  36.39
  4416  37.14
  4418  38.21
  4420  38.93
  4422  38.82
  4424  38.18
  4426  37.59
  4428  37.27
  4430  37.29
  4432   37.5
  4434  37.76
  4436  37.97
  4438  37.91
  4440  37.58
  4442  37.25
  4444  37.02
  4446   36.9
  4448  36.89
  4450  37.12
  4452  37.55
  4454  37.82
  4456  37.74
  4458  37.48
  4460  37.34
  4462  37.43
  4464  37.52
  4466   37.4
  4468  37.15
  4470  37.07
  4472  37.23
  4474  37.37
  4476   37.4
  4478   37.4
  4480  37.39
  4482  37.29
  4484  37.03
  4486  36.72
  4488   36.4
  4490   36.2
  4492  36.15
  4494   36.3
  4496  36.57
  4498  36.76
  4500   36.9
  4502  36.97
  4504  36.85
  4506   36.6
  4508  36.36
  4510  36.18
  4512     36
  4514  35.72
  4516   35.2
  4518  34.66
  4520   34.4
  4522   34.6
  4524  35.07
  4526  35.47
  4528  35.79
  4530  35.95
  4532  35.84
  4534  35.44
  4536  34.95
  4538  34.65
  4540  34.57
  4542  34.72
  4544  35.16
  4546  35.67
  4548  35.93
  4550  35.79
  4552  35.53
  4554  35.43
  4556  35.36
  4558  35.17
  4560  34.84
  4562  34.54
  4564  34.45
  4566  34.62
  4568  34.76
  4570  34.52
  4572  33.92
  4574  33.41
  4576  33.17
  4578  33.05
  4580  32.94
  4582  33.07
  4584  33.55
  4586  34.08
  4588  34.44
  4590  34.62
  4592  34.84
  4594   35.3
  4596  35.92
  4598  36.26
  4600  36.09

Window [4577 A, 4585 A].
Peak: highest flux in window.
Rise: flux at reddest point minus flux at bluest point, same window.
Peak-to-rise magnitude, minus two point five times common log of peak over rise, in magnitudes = -4.6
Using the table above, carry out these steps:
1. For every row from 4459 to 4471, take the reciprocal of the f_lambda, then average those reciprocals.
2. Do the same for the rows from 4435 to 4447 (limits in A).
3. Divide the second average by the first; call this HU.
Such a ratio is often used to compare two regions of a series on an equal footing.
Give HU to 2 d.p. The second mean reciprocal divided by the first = 1.00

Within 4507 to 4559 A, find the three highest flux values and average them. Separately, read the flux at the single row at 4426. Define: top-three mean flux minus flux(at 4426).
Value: -1.4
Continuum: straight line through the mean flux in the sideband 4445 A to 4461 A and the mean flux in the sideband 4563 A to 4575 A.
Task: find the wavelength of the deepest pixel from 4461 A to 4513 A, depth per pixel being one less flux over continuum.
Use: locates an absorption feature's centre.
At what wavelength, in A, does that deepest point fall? 4490 A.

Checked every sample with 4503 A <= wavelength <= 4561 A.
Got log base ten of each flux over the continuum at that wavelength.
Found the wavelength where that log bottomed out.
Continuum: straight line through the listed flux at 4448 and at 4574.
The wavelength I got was 4520 A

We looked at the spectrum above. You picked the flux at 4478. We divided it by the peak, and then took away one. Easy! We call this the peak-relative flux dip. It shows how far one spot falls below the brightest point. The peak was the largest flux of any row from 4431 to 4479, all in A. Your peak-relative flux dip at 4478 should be -0.02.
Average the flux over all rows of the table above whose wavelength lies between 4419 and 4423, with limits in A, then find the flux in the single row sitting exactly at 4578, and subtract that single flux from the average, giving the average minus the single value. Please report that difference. 5.8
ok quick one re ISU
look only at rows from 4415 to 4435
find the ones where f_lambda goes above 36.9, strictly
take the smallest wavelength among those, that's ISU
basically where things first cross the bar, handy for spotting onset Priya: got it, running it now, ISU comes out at 4416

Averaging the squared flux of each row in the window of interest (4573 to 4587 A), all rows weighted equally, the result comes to 1111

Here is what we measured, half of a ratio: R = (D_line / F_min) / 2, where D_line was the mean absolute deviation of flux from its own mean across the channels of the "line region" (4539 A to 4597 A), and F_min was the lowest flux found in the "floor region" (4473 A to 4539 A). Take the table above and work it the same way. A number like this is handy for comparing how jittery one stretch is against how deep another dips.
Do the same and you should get 0.010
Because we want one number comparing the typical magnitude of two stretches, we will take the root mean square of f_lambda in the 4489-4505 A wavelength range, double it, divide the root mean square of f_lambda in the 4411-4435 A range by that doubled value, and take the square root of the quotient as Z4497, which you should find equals 0.717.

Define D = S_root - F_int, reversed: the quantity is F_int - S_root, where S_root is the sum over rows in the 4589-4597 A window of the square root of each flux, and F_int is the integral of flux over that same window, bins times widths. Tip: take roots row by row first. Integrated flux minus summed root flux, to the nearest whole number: 258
